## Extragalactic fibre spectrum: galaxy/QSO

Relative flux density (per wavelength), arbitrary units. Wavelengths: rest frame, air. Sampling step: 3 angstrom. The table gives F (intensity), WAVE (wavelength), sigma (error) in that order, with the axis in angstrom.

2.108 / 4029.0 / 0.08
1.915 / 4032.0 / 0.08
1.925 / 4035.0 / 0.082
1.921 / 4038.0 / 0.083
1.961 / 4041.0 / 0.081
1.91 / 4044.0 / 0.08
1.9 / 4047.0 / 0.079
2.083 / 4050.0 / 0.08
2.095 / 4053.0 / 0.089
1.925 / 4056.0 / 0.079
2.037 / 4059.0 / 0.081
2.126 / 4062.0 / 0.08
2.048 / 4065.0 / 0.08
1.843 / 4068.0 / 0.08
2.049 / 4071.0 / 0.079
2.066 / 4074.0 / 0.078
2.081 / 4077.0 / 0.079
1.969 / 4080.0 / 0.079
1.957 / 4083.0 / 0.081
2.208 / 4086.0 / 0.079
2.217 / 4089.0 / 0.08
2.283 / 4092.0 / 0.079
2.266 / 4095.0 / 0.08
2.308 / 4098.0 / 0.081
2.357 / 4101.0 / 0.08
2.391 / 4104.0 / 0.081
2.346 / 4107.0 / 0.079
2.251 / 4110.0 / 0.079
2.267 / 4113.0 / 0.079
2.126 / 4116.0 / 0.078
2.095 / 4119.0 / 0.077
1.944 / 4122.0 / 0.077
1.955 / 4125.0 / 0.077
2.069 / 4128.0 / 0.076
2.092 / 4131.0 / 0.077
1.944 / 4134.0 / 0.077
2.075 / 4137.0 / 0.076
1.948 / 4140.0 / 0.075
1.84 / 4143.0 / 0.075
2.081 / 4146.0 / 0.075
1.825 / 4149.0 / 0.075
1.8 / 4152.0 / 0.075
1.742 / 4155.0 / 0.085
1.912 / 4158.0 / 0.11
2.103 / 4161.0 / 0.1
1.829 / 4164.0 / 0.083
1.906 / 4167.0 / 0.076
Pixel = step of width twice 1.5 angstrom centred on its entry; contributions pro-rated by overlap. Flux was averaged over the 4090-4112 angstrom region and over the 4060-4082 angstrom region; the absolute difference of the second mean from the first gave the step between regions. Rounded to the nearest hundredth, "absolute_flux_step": 0.29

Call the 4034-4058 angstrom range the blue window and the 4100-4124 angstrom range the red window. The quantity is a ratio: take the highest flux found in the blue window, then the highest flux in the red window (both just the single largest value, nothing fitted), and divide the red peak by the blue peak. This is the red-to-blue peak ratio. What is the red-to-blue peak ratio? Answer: 1.14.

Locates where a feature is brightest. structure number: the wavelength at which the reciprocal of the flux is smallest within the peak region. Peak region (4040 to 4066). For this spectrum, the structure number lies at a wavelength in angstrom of 4062.0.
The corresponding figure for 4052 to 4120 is 4104.0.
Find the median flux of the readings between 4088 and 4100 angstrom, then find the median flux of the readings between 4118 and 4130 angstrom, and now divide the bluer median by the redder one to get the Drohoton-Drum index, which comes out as 1.13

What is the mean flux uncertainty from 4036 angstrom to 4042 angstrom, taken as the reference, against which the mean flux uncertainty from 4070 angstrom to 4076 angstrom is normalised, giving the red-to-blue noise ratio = 0.96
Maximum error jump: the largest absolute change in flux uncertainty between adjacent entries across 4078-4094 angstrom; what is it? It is 0.0020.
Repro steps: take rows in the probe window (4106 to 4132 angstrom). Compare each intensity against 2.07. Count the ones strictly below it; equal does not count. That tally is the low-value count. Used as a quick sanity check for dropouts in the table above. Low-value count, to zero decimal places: 3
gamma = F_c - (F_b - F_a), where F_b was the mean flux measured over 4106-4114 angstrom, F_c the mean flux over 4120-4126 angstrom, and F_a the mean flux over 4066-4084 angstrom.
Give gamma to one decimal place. 1.7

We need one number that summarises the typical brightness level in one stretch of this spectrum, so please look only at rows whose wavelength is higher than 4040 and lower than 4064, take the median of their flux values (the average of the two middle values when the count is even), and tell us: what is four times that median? 8.0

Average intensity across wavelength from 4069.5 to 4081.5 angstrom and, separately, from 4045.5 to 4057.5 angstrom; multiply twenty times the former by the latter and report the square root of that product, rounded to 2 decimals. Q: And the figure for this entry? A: 9.04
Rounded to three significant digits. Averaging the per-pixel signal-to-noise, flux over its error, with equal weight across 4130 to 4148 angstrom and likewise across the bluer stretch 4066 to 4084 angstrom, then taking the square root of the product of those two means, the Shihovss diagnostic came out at 25.7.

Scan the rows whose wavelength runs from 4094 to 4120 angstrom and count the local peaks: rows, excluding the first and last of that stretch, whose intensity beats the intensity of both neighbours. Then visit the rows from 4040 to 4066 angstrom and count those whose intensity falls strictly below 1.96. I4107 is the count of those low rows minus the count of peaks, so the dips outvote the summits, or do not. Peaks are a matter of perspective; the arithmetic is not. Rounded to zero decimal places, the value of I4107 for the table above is 1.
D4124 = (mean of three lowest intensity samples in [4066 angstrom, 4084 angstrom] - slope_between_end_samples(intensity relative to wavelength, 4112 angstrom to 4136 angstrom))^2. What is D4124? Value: 3.76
